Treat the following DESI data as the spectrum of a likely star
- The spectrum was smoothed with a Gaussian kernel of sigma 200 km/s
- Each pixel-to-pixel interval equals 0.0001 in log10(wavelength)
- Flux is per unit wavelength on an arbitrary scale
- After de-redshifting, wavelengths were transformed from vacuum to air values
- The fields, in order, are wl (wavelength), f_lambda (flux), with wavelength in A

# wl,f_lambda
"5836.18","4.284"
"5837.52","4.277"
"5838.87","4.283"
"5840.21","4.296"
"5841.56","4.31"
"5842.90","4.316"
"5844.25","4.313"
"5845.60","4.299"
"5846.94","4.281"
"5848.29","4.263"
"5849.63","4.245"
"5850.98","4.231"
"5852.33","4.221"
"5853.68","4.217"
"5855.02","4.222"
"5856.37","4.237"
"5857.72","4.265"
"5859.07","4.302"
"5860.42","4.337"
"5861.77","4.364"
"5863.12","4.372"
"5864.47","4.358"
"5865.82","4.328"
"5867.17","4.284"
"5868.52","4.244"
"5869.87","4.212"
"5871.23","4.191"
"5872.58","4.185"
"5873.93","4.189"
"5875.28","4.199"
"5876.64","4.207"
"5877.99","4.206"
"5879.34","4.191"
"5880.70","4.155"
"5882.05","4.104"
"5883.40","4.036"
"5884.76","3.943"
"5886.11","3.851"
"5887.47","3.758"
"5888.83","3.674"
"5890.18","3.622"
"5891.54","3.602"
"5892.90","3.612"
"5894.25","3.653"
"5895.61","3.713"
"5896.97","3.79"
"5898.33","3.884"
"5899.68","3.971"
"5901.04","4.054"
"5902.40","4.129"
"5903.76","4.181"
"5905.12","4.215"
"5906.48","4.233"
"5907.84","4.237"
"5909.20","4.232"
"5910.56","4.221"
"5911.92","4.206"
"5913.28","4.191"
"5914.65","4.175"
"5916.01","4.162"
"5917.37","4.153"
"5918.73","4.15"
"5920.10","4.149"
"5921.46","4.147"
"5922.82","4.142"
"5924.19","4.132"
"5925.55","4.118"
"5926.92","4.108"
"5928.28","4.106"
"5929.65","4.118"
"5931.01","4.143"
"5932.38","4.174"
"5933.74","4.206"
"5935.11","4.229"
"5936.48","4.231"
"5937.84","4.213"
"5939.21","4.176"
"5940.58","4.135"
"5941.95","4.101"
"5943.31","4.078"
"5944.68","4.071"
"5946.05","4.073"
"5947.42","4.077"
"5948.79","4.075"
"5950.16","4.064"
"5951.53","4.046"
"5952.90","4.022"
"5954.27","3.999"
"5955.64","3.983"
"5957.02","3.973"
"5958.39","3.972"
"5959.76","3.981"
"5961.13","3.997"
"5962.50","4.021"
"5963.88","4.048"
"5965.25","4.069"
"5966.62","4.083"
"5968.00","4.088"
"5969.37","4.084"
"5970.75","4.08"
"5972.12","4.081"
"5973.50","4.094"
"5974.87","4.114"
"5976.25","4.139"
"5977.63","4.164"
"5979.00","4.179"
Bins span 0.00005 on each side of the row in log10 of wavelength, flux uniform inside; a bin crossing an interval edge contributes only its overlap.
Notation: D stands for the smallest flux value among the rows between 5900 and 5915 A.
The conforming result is 4.054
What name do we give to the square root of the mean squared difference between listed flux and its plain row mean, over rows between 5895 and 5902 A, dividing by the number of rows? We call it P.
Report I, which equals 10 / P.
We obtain 82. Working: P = 0.122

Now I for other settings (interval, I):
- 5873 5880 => 1348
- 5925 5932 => 759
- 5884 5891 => 86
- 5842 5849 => 500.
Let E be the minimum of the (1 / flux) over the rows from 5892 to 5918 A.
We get 0.236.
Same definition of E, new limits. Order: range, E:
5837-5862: 0.229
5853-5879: 0.229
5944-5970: 0.245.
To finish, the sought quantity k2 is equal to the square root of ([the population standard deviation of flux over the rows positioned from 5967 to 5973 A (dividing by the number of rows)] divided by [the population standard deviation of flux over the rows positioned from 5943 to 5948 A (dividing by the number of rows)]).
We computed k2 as 1.0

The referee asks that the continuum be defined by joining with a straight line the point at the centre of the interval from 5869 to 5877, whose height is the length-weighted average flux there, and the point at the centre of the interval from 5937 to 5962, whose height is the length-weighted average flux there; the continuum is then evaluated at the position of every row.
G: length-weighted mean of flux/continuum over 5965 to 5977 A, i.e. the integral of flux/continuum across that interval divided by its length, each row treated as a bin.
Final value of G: 1.02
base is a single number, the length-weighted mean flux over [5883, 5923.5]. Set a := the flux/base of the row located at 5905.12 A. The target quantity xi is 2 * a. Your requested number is 2.11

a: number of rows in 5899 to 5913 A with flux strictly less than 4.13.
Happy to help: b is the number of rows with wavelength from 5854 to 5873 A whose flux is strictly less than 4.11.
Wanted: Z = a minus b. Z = 3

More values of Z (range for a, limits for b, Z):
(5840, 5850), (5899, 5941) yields -4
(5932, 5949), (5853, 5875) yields 6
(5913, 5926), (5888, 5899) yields -7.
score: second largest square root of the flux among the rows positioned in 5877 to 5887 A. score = 2.05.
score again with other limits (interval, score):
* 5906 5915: 2.06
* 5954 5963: 2.00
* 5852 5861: 2.07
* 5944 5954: 2.02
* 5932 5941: 2.06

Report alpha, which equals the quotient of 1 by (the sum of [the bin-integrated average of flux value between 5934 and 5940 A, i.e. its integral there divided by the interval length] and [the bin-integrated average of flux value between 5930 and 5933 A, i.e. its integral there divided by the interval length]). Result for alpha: 0.120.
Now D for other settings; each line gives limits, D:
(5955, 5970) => 3.972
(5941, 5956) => 3.983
